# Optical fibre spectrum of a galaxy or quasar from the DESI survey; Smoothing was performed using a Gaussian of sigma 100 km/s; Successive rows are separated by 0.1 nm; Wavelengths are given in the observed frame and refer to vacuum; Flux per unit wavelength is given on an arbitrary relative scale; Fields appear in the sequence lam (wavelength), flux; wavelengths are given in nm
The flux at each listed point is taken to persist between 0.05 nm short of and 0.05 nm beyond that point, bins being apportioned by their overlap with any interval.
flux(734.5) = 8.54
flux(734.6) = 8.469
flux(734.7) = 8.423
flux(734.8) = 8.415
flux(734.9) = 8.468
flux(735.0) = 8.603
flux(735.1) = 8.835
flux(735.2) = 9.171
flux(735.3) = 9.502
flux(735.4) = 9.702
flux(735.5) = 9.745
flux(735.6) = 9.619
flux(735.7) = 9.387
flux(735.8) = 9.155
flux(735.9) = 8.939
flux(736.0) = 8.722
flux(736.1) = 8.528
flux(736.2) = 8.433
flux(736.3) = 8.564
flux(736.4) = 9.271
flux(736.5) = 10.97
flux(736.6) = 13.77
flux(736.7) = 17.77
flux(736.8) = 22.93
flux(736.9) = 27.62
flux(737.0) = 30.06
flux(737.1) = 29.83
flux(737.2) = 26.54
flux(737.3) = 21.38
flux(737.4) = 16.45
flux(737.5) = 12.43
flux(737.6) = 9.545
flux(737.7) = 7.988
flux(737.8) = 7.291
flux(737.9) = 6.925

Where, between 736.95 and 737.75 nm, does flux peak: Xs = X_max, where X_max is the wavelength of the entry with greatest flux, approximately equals 737.0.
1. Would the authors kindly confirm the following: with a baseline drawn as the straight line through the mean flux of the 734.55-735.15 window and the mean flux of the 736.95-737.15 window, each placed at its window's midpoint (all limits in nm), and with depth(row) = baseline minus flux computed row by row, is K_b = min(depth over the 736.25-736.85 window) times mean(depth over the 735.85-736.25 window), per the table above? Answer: 53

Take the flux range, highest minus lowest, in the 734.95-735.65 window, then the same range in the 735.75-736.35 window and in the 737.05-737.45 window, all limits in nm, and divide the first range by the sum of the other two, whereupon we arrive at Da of 0.08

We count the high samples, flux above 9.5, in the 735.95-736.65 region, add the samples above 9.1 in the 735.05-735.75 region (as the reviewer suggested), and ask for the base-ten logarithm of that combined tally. 0.90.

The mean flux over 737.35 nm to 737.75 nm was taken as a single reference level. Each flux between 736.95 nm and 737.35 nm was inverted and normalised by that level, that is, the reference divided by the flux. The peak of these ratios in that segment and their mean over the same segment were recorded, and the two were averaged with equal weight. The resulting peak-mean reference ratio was 0.49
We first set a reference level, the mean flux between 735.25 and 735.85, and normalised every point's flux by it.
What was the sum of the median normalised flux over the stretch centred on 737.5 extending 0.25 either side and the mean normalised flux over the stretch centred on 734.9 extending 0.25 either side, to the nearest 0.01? 2.20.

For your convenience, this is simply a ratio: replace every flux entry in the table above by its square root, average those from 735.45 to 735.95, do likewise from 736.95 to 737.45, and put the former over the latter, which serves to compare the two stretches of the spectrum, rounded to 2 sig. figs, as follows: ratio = 0.62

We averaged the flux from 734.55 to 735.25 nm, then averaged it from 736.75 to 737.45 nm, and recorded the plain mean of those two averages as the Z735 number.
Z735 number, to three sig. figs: 16.8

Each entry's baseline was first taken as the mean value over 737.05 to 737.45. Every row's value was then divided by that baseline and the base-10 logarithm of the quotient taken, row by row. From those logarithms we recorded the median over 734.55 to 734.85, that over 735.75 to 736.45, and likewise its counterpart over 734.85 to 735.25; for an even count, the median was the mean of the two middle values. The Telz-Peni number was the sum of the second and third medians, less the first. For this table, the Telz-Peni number -0.42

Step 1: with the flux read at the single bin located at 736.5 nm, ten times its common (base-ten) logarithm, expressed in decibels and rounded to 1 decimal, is 10.4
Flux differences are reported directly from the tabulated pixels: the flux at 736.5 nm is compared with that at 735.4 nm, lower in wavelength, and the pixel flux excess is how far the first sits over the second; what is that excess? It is 1.3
